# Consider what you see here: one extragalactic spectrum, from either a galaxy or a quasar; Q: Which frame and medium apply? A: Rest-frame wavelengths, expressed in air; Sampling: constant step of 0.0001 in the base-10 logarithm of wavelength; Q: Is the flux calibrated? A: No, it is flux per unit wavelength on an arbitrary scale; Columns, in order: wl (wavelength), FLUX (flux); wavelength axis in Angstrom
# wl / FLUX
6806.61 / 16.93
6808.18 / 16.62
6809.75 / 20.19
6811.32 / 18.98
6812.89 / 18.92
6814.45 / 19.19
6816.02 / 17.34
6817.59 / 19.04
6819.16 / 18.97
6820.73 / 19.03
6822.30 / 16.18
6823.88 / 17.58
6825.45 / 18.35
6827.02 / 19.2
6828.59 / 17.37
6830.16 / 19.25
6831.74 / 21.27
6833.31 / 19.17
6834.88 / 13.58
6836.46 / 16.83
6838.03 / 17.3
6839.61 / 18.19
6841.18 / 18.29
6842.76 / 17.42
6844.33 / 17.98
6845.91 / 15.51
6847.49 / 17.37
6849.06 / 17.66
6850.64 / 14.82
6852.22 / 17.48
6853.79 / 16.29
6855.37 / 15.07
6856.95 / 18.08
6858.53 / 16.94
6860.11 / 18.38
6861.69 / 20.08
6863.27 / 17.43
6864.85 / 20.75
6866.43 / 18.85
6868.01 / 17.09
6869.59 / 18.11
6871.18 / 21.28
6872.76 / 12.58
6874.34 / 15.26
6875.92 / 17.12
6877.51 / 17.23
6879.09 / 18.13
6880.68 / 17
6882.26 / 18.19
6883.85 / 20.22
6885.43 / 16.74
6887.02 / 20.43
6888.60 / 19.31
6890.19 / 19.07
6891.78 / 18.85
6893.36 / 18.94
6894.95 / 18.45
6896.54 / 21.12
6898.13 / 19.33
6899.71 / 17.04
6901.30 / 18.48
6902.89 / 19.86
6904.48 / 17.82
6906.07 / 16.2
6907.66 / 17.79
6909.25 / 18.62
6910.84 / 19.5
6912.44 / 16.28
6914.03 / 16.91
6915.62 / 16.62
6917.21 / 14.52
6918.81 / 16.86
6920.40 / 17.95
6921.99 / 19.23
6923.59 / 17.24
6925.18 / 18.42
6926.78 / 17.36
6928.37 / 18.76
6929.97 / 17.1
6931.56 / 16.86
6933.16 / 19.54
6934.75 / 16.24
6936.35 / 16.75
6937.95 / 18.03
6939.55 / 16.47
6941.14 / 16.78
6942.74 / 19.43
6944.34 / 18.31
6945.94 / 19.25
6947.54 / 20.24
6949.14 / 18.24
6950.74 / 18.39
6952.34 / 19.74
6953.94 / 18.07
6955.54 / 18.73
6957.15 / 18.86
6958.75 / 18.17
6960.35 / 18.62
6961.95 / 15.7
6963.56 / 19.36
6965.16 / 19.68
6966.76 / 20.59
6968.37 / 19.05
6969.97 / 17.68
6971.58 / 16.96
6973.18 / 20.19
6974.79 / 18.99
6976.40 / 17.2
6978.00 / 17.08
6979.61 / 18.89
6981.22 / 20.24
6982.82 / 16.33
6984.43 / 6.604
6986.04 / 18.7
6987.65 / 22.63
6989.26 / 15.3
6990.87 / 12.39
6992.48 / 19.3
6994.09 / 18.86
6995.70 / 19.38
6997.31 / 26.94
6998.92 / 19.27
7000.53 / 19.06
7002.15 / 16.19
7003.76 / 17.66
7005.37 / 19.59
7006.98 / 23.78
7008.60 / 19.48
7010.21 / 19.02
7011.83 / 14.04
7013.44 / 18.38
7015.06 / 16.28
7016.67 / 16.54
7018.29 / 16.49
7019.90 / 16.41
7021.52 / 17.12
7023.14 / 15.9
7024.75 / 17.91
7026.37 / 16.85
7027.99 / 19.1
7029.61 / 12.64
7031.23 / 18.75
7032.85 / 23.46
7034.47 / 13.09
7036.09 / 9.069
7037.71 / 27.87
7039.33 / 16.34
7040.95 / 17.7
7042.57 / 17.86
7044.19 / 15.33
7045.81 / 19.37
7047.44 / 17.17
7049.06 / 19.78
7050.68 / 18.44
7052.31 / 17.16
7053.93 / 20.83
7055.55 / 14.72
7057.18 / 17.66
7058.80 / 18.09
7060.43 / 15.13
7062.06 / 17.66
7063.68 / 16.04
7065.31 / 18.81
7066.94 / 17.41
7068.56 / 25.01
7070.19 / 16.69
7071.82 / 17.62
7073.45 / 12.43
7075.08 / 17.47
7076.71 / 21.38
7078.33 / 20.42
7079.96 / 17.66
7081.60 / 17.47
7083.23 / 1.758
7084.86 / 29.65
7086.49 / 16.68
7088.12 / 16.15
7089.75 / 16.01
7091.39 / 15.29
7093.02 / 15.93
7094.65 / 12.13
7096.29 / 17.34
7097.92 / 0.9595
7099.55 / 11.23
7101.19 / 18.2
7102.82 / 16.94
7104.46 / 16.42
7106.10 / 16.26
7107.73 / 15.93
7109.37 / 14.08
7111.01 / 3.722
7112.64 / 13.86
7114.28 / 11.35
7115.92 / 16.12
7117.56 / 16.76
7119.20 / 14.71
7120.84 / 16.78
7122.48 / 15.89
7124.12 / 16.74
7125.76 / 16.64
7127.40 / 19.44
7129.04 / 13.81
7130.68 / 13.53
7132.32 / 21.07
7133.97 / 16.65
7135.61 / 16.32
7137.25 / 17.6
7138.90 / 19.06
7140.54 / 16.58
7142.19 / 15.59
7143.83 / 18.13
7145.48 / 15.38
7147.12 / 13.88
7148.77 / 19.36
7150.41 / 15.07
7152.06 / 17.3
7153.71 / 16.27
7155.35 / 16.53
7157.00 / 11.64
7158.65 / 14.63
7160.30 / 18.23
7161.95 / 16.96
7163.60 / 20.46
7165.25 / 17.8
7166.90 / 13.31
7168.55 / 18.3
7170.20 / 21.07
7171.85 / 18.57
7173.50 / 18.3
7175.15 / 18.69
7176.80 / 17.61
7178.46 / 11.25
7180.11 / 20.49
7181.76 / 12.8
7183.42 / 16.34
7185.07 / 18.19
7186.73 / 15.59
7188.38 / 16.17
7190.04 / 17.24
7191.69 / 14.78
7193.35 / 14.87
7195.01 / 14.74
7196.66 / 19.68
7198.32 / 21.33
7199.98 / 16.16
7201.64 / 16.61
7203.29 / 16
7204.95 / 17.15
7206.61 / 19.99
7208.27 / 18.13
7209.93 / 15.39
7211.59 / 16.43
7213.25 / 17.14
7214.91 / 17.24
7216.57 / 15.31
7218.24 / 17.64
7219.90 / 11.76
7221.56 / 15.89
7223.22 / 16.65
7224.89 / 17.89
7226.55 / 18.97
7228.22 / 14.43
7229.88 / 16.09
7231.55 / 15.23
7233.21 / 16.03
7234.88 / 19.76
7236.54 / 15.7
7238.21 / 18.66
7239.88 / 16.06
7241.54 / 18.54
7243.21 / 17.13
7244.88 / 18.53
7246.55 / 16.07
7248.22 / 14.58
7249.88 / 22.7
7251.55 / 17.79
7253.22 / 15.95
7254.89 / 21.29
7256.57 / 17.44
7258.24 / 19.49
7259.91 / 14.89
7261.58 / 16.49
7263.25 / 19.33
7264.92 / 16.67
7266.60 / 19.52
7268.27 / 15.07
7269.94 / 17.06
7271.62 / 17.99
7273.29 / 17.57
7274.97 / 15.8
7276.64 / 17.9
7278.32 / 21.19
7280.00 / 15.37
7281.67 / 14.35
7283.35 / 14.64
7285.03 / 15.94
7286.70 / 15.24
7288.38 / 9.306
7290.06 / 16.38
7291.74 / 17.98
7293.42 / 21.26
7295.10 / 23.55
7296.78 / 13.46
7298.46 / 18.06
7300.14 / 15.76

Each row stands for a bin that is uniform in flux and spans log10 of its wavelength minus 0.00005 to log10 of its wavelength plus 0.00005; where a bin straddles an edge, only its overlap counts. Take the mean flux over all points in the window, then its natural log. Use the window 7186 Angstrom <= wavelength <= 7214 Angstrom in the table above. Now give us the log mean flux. 2.83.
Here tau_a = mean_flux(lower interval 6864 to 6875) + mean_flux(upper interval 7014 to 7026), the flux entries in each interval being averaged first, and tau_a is 34.4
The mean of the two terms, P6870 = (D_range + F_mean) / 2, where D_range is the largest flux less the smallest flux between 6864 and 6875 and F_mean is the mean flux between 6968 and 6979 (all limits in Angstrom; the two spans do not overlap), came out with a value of 13.4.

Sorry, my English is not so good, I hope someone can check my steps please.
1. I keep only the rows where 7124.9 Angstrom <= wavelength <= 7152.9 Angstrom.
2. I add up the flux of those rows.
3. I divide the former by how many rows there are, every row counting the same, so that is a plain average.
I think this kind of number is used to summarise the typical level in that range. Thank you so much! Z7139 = 16.8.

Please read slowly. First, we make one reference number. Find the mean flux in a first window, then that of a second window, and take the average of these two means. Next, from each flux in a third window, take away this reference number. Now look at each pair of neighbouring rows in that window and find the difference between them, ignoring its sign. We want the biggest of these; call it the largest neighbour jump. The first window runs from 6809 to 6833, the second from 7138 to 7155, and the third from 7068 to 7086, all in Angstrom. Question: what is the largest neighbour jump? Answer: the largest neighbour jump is 27.9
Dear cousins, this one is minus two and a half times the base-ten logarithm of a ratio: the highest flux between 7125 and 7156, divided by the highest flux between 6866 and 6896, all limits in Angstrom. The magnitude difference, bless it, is 0.01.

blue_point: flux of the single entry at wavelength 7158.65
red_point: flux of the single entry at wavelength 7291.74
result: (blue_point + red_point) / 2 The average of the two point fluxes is 16.3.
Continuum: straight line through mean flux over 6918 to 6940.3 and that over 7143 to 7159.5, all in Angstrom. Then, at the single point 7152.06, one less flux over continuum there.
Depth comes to -0.094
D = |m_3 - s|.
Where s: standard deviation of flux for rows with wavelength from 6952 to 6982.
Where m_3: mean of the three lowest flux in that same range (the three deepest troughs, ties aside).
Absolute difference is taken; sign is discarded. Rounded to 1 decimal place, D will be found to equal 15.3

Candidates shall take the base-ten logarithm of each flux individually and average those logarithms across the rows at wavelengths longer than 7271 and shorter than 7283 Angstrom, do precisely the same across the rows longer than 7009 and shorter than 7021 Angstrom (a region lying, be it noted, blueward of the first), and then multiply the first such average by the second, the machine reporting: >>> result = 1.50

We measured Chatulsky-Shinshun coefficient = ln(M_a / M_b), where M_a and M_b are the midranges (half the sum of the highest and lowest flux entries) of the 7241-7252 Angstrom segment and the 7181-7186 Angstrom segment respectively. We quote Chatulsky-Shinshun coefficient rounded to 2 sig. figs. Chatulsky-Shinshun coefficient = 0.18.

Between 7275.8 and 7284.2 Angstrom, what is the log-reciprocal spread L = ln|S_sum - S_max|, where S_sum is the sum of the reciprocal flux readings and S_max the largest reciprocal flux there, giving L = -1.44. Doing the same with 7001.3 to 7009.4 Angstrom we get -1.60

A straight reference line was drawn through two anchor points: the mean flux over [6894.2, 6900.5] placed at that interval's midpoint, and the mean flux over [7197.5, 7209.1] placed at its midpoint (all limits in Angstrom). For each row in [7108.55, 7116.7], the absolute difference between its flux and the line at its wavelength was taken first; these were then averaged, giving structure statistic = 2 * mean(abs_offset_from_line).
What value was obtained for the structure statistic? 13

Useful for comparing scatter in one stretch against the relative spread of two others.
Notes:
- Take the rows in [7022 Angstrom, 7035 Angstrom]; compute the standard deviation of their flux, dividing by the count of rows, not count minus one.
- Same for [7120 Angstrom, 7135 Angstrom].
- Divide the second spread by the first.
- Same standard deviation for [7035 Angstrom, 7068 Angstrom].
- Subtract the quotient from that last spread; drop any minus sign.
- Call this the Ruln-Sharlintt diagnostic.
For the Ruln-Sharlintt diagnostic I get 2.6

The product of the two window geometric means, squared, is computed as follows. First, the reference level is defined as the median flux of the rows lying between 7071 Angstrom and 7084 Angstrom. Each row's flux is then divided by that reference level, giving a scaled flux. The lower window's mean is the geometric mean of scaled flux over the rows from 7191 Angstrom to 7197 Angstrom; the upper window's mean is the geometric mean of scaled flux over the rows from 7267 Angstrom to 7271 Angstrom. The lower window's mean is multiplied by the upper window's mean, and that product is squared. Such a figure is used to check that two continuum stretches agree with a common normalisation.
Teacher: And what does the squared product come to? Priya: 0.685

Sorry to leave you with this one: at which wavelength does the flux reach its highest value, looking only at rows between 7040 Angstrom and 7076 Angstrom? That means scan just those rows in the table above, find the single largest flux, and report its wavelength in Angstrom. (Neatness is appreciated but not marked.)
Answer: 7068.56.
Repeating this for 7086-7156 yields 7132.32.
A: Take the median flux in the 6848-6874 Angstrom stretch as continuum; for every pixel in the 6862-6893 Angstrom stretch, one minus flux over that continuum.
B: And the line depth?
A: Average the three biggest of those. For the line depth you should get 0.15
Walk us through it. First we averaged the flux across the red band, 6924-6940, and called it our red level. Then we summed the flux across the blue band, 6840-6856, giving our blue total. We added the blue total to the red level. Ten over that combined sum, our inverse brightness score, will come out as 0.0539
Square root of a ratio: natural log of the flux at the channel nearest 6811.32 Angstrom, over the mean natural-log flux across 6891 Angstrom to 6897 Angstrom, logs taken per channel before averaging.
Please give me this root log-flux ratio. 1.00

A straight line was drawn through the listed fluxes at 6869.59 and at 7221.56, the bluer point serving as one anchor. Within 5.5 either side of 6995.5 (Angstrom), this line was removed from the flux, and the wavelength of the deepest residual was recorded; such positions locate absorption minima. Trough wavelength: 6990.87 Angstrom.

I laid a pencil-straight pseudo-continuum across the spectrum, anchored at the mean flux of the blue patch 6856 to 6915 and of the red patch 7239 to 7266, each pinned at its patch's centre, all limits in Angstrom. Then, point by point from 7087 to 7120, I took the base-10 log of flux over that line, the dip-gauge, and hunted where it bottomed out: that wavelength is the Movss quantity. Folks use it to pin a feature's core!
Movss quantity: 7097.92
